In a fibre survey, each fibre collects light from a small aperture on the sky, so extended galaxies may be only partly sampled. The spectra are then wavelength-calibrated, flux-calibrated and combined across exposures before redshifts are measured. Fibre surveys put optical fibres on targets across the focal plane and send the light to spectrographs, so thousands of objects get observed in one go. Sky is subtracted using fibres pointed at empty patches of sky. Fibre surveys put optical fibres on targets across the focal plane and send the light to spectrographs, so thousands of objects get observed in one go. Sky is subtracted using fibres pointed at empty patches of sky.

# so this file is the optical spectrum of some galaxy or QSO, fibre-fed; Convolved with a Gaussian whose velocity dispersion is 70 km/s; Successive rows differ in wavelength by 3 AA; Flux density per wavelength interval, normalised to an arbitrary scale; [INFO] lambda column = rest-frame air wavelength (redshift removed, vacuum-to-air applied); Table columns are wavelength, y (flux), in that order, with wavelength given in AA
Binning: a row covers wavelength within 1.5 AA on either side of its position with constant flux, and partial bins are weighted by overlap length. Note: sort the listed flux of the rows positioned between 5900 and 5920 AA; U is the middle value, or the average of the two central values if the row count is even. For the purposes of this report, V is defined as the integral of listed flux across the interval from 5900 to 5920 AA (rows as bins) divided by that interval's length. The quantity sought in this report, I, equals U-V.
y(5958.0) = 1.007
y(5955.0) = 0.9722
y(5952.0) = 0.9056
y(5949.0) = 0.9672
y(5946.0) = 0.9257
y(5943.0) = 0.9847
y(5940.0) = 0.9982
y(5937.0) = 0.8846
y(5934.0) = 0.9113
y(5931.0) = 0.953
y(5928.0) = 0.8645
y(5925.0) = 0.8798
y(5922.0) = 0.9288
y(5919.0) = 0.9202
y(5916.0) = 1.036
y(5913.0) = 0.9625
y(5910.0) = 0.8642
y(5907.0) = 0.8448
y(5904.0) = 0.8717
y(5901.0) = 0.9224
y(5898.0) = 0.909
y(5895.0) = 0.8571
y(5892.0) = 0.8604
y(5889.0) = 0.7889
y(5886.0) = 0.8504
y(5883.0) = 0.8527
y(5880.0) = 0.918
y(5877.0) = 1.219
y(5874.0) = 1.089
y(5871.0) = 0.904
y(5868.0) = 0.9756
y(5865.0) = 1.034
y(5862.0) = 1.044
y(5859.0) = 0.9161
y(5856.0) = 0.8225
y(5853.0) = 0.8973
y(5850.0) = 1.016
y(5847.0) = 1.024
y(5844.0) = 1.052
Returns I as 0.003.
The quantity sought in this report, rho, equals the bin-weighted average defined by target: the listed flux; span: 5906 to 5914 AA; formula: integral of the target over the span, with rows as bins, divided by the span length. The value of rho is 0.889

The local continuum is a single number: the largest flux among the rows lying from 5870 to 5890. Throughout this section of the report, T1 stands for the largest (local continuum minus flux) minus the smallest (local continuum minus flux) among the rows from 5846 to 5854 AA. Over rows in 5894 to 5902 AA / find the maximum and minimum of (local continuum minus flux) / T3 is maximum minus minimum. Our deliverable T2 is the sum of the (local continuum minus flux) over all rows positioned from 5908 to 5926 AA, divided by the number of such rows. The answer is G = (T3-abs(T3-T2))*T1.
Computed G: -0.020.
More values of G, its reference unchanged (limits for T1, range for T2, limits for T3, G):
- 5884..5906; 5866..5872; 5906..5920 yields 0.014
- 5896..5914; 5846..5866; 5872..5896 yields 0.030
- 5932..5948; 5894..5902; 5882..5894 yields -0.020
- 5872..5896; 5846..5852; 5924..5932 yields -0.009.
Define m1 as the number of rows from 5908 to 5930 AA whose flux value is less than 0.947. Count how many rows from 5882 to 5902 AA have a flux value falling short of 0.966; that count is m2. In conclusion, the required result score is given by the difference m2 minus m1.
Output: 2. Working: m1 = 5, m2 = 7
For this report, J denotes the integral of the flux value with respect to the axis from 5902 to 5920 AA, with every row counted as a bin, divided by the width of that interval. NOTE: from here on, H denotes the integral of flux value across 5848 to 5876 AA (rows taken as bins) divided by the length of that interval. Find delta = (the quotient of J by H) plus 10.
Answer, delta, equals 10.94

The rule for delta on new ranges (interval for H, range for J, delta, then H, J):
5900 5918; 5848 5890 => 11.04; 0.92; 0.95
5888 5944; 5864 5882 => 11.12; 0.91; 1.02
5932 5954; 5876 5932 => 10.96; 0.94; 0.91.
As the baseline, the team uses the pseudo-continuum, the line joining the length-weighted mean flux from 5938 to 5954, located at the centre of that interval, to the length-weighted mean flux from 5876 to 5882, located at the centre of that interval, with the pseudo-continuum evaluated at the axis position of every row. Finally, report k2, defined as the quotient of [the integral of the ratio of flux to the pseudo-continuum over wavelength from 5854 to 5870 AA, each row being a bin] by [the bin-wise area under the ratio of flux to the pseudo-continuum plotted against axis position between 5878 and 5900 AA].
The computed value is 0.8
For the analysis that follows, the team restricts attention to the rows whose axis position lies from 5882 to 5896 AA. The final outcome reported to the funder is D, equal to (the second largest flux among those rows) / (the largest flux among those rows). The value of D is 1.00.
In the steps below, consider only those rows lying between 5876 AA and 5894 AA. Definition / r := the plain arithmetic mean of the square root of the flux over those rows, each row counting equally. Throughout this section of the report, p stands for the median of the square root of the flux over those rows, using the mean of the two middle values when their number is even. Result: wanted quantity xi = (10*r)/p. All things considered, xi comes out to 10.3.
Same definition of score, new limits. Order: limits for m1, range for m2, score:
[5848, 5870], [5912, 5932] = 3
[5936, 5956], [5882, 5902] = 4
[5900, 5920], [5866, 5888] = -1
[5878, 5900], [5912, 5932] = -1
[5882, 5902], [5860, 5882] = -5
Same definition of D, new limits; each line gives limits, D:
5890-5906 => 0.99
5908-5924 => 0.93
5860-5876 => 0.96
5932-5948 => 0.99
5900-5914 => 0.96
